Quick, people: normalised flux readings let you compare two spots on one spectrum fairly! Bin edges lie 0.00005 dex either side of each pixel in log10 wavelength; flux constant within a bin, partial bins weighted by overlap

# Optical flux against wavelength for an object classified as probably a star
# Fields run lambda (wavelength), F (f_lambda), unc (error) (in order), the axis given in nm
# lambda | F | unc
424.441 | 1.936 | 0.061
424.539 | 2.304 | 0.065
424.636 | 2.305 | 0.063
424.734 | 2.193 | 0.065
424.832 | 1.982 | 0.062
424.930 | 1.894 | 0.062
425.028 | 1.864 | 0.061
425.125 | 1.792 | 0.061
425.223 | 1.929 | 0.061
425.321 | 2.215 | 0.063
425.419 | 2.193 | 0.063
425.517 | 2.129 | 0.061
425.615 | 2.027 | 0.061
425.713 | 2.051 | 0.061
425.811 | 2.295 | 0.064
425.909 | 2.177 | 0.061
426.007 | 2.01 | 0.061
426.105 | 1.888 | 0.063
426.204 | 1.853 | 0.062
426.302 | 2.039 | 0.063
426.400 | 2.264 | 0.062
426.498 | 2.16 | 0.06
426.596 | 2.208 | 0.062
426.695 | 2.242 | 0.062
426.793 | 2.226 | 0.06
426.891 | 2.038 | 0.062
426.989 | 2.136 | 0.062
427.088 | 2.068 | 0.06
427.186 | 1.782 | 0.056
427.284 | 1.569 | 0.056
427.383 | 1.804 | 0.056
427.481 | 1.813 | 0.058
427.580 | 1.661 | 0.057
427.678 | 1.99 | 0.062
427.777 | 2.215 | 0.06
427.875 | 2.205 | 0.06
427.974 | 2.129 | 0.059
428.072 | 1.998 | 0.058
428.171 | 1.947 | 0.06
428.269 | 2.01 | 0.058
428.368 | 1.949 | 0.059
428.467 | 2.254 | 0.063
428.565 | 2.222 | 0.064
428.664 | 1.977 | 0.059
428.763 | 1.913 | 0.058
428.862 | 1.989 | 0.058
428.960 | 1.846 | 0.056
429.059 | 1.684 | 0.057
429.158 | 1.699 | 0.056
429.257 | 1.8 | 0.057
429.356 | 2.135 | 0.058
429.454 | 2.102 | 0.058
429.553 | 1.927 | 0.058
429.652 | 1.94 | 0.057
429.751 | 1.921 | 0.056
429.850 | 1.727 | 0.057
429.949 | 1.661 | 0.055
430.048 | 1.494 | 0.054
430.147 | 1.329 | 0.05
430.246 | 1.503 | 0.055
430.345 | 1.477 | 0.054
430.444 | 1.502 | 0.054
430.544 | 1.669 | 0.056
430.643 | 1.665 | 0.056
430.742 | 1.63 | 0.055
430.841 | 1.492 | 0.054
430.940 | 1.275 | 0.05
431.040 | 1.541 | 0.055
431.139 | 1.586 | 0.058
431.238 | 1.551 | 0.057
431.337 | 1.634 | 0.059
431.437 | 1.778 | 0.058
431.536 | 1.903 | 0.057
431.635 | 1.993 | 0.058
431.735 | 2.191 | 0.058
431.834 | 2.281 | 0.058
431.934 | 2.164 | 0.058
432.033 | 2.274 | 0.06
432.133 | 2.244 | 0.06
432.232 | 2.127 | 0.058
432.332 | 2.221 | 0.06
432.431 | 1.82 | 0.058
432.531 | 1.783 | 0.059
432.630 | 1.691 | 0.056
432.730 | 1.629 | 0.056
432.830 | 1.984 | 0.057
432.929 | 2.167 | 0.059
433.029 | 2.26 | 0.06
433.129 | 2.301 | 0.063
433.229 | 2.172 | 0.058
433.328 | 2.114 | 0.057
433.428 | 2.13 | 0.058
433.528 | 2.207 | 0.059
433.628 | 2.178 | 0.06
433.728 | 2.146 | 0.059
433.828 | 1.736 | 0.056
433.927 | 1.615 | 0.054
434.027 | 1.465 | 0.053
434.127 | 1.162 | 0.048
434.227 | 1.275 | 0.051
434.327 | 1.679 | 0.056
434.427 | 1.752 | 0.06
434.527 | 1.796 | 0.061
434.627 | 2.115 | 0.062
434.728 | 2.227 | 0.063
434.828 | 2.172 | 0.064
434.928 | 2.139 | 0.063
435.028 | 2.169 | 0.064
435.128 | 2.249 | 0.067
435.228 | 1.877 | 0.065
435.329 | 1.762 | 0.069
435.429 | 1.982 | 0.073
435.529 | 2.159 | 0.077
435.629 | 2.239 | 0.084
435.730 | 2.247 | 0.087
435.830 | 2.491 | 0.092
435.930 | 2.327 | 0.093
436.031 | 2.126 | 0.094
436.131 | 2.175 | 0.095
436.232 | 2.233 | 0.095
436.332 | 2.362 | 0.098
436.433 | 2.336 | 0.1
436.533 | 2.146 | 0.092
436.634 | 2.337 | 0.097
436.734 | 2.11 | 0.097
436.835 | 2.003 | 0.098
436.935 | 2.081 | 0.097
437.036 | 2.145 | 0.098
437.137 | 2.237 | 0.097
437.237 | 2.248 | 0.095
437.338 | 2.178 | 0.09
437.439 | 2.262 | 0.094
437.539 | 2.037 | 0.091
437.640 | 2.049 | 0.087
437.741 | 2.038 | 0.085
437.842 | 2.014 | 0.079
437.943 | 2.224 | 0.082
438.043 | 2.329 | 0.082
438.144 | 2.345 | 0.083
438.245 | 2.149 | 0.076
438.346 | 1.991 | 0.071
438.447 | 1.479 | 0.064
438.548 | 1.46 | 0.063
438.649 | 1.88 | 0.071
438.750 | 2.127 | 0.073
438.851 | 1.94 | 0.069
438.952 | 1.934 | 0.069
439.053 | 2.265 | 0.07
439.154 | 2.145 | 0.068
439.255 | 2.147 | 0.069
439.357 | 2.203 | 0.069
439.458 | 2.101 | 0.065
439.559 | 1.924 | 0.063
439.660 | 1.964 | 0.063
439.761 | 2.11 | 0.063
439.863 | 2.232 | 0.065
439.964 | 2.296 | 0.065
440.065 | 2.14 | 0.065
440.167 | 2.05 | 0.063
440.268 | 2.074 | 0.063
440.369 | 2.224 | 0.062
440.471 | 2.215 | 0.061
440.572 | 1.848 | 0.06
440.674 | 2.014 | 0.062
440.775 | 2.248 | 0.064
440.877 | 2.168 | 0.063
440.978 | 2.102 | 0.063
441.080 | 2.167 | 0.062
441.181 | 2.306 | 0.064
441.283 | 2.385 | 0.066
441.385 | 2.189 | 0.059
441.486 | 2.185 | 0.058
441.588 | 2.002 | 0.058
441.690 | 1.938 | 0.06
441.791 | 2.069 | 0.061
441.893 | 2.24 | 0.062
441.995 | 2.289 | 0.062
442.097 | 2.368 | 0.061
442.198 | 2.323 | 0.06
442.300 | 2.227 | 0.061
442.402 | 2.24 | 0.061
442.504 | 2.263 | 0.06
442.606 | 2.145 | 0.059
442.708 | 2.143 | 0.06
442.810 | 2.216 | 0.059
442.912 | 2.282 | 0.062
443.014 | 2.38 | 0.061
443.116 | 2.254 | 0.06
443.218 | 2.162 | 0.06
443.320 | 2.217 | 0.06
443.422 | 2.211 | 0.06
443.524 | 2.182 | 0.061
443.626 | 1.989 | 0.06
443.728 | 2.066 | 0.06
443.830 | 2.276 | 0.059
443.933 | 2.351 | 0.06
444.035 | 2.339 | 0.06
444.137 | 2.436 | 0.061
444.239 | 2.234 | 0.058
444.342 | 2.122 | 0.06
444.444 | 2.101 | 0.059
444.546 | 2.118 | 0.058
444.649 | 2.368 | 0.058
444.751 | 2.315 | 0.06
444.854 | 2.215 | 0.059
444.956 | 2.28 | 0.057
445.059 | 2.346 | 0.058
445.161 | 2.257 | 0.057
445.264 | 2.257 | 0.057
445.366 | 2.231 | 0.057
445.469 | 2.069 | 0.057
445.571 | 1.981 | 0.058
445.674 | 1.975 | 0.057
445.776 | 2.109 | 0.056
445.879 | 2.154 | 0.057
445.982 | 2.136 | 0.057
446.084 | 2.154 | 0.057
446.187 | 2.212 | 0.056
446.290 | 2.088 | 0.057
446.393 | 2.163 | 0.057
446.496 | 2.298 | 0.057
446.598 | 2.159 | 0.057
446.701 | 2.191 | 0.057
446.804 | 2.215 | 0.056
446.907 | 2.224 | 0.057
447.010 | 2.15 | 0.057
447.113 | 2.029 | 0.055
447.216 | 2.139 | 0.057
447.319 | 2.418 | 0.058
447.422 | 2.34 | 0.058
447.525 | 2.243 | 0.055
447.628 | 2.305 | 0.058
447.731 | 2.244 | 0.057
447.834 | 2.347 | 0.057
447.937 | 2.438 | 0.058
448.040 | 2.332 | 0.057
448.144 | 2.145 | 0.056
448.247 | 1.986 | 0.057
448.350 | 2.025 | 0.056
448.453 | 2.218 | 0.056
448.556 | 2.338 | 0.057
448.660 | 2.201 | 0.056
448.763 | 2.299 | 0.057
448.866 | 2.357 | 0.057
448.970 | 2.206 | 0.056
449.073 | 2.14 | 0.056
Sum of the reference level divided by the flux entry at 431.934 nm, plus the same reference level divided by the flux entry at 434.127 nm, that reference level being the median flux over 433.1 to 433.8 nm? 2.87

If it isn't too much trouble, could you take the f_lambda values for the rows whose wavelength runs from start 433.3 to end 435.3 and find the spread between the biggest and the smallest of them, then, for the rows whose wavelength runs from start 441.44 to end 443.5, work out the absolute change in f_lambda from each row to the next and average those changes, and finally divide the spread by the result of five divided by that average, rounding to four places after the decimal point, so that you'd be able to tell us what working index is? 0.0170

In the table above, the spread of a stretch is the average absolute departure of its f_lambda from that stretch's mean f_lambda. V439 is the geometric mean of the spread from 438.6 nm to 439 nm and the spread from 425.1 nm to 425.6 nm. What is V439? 0.109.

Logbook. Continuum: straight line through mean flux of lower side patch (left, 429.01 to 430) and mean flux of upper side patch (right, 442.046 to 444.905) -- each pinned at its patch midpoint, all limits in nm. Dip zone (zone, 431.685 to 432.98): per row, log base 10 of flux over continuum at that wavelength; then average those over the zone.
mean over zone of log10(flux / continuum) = 0.021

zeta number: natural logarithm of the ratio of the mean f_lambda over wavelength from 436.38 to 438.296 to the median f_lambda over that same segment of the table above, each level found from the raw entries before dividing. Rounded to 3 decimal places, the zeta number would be 0.011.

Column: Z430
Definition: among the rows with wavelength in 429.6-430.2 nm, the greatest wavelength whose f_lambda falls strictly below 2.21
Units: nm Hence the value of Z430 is 430.147 nm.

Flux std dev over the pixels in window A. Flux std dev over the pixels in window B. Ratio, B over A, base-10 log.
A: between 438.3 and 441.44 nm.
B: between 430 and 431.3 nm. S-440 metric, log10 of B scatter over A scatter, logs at -0.3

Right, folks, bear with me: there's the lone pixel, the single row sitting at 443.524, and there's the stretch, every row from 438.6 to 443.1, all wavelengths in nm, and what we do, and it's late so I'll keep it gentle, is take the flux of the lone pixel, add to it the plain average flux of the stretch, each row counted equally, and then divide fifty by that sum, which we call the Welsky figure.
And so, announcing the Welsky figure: 11.5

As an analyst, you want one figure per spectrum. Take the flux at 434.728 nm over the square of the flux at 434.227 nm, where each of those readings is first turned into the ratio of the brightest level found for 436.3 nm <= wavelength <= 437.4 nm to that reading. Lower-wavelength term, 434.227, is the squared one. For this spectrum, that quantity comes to 0.31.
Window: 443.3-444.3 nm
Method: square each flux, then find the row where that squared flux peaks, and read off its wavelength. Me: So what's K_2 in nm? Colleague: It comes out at 444.137 nm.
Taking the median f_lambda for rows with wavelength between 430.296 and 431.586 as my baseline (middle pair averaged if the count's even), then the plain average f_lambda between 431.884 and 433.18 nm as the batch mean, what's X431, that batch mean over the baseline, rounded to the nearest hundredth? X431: 1.29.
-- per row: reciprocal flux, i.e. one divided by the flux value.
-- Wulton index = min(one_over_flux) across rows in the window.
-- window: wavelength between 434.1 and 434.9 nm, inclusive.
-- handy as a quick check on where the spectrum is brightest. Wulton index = 0.449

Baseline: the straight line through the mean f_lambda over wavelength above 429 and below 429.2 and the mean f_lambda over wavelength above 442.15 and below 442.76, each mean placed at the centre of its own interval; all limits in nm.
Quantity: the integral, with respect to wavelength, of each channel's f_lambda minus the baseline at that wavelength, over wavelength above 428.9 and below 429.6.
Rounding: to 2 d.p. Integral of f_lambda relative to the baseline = 0.13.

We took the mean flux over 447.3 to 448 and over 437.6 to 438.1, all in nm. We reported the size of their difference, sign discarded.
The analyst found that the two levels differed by 0.20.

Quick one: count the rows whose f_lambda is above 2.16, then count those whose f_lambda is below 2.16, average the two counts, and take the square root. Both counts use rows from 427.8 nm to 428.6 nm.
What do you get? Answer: 2.0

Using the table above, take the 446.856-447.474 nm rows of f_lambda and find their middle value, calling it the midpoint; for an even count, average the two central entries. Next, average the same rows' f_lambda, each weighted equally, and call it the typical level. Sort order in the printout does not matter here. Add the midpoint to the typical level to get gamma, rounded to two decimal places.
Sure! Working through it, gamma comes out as 4.40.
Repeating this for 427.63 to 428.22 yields 4.14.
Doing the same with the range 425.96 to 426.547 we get 4.06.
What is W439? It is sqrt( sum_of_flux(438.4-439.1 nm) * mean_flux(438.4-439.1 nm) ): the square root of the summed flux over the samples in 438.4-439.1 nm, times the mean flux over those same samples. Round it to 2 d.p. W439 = 4.95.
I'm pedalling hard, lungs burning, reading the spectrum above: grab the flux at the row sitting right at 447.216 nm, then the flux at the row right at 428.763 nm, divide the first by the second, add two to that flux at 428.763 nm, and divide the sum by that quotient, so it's 3.5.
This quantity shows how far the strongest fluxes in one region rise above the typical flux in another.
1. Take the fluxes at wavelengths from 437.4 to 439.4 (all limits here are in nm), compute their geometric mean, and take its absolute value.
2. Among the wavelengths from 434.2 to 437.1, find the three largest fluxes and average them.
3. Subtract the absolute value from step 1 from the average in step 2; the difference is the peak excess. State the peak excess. 0.36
